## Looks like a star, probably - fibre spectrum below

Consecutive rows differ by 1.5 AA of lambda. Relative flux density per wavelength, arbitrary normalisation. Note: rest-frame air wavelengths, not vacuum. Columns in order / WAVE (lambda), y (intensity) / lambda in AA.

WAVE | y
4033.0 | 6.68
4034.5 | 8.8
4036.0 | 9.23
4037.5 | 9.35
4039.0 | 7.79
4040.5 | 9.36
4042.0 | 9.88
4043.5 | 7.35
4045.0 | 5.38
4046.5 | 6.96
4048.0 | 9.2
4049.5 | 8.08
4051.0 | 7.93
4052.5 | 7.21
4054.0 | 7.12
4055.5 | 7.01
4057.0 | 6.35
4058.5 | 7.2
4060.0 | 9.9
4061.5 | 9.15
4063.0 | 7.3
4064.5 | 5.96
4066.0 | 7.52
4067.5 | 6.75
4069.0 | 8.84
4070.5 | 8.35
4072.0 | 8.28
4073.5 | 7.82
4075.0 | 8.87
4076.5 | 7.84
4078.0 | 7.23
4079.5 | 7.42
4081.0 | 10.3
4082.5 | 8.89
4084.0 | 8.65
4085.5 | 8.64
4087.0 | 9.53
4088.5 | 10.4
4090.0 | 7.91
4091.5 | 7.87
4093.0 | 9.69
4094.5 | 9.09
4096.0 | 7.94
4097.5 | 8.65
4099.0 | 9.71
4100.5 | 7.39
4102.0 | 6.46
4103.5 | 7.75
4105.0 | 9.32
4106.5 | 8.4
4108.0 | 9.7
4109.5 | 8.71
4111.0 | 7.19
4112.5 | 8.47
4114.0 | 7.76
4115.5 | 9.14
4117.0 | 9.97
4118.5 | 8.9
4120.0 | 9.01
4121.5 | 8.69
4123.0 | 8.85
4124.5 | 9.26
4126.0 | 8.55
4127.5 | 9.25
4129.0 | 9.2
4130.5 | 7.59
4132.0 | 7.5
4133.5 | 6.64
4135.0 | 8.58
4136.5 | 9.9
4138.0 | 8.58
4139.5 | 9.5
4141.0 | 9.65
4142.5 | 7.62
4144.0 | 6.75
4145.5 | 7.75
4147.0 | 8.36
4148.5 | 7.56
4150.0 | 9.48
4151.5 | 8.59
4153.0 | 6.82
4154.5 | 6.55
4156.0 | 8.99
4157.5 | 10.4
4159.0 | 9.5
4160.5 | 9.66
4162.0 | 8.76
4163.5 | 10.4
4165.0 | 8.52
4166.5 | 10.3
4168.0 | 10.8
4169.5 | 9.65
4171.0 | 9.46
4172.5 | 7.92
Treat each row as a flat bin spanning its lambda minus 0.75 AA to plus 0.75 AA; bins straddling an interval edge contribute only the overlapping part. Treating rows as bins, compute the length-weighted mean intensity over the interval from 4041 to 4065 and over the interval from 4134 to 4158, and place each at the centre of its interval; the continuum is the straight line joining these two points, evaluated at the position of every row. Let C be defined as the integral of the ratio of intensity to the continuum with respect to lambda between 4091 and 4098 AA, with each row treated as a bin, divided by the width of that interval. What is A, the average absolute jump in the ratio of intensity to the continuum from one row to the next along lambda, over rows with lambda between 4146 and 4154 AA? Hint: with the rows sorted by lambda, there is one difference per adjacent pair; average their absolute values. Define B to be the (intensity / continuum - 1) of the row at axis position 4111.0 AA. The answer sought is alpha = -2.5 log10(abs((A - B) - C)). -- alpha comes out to 0.23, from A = 0.16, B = -0.11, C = 1.09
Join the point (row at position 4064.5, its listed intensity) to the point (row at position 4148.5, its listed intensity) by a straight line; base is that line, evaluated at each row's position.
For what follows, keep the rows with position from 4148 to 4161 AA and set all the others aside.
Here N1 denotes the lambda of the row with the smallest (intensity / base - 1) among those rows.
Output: 4154.5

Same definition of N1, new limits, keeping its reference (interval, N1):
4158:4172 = 4165.0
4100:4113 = 4102.0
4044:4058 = 4045.0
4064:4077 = 4064.5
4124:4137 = 4133.5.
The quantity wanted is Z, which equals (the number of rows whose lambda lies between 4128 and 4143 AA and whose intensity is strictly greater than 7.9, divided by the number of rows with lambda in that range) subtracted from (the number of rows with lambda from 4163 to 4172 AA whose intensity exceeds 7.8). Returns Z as 5.4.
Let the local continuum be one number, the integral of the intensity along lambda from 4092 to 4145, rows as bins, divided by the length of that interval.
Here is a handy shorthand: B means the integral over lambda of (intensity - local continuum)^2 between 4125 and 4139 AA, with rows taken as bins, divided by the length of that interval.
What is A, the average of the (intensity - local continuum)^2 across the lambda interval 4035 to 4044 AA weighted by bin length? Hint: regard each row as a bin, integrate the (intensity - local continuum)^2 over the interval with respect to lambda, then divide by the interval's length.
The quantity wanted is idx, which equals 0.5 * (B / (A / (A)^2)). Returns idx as 0.41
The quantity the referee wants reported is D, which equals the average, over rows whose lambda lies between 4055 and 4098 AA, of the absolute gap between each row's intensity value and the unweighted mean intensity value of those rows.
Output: 0.93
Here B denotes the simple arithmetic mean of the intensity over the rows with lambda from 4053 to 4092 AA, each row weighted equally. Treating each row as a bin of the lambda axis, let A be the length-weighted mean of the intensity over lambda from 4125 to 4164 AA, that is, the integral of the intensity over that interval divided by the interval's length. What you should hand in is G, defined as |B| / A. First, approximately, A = 8.5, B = 8.1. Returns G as 0.95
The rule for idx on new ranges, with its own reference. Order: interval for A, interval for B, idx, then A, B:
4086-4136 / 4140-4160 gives 0.66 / 0.9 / 1.5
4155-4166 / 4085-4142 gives 0.63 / 1.4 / 0.9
